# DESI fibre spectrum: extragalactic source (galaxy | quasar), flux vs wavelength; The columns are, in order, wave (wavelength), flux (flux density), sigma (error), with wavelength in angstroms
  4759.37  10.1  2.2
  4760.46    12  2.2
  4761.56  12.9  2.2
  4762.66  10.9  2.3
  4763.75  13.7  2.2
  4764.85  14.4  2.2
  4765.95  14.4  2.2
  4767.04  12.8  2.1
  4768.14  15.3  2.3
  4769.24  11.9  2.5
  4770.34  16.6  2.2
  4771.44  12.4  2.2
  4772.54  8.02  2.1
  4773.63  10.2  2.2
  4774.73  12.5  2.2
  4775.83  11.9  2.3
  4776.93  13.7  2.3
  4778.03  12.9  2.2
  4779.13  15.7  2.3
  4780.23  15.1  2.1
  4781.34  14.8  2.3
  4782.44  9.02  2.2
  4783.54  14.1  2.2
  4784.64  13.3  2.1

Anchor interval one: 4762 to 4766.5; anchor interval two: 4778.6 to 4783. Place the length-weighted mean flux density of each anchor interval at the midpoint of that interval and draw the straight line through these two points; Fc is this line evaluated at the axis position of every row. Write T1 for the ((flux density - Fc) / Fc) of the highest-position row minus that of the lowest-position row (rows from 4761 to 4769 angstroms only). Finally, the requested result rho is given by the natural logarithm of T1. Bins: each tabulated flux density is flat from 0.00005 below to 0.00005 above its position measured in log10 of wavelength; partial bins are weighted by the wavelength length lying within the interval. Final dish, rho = -1.8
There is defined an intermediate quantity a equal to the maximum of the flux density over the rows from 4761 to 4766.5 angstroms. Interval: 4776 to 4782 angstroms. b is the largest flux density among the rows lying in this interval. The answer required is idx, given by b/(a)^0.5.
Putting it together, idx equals 4.14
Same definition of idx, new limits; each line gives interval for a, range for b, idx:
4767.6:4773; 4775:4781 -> 3.85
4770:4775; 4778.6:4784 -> 3.85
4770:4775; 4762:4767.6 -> 3.53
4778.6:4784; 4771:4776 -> 3.15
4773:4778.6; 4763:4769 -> 4.13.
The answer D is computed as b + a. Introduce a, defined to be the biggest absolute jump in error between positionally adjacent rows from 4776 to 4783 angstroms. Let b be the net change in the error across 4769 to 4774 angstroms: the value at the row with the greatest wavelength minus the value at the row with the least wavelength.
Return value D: -0.10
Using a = 0.20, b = -0.30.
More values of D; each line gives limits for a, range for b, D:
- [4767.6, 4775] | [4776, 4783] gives 0.20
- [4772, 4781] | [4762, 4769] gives 0.20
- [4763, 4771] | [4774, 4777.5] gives 0.40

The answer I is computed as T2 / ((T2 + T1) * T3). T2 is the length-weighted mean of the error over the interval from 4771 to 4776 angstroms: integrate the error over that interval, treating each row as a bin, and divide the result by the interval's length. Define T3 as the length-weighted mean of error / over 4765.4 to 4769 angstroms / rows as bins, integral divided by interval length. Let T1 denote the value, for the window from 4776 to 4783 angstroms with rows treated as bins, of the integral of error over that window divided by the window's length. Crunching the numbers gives 0.223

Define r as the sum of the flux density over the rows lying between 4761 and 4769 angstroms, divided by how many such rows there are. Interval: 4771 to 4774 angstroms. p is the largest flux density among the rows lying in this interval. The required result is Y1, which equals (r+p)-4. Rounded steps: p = 12.4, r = 13.5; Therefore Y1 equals 21.9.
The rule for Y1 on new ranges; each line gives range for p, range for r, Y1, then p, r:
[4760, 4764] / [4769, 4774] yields 21.5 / 13.7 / 11.8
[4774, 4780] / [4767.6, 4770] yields 25.3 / 15.7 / 13.6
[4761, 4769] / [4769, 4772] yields 24.9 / 15.3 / 13.6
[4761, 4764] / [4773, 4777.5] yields 21.8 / 13.7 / 12.1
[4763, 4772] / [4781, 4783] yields 24.5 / 16.6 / 11.9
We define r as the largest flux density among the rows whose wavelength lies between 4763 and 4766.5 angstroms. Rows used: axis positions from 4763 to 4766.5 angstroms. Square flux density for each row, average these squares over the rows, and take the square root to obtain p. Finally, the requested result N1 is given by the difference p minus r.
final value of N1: -0.2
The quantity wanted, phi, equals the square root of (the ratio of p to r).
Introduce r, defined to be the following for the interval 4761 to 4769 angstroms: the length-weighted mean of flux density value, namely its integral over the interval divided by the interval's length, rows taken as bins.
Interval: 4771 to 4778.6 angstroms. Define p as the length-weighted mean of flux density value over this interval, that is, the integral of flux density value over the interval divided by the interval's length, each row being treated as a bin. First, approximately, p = 11.7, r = 13.4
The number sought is 0.93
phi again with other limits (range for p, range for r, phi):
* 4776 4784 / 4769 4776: 1.06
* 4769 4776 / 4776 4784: 0.94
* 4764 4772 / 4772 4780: 1.07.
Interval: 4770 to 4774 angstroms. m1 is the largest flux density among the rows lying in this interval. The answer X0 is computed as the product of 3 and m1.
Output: 49.8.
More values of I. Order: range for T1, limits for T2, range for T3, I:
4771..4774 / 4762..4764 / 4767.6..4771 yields 0.219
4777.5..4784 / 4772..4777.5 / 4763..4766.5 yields 0.227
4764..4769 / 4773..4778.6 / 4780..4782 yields 0.228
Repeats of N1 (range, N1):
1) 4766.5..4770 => -1.9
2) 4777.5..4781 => -1.1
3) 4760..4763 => -0.9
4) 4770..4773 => -3.8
